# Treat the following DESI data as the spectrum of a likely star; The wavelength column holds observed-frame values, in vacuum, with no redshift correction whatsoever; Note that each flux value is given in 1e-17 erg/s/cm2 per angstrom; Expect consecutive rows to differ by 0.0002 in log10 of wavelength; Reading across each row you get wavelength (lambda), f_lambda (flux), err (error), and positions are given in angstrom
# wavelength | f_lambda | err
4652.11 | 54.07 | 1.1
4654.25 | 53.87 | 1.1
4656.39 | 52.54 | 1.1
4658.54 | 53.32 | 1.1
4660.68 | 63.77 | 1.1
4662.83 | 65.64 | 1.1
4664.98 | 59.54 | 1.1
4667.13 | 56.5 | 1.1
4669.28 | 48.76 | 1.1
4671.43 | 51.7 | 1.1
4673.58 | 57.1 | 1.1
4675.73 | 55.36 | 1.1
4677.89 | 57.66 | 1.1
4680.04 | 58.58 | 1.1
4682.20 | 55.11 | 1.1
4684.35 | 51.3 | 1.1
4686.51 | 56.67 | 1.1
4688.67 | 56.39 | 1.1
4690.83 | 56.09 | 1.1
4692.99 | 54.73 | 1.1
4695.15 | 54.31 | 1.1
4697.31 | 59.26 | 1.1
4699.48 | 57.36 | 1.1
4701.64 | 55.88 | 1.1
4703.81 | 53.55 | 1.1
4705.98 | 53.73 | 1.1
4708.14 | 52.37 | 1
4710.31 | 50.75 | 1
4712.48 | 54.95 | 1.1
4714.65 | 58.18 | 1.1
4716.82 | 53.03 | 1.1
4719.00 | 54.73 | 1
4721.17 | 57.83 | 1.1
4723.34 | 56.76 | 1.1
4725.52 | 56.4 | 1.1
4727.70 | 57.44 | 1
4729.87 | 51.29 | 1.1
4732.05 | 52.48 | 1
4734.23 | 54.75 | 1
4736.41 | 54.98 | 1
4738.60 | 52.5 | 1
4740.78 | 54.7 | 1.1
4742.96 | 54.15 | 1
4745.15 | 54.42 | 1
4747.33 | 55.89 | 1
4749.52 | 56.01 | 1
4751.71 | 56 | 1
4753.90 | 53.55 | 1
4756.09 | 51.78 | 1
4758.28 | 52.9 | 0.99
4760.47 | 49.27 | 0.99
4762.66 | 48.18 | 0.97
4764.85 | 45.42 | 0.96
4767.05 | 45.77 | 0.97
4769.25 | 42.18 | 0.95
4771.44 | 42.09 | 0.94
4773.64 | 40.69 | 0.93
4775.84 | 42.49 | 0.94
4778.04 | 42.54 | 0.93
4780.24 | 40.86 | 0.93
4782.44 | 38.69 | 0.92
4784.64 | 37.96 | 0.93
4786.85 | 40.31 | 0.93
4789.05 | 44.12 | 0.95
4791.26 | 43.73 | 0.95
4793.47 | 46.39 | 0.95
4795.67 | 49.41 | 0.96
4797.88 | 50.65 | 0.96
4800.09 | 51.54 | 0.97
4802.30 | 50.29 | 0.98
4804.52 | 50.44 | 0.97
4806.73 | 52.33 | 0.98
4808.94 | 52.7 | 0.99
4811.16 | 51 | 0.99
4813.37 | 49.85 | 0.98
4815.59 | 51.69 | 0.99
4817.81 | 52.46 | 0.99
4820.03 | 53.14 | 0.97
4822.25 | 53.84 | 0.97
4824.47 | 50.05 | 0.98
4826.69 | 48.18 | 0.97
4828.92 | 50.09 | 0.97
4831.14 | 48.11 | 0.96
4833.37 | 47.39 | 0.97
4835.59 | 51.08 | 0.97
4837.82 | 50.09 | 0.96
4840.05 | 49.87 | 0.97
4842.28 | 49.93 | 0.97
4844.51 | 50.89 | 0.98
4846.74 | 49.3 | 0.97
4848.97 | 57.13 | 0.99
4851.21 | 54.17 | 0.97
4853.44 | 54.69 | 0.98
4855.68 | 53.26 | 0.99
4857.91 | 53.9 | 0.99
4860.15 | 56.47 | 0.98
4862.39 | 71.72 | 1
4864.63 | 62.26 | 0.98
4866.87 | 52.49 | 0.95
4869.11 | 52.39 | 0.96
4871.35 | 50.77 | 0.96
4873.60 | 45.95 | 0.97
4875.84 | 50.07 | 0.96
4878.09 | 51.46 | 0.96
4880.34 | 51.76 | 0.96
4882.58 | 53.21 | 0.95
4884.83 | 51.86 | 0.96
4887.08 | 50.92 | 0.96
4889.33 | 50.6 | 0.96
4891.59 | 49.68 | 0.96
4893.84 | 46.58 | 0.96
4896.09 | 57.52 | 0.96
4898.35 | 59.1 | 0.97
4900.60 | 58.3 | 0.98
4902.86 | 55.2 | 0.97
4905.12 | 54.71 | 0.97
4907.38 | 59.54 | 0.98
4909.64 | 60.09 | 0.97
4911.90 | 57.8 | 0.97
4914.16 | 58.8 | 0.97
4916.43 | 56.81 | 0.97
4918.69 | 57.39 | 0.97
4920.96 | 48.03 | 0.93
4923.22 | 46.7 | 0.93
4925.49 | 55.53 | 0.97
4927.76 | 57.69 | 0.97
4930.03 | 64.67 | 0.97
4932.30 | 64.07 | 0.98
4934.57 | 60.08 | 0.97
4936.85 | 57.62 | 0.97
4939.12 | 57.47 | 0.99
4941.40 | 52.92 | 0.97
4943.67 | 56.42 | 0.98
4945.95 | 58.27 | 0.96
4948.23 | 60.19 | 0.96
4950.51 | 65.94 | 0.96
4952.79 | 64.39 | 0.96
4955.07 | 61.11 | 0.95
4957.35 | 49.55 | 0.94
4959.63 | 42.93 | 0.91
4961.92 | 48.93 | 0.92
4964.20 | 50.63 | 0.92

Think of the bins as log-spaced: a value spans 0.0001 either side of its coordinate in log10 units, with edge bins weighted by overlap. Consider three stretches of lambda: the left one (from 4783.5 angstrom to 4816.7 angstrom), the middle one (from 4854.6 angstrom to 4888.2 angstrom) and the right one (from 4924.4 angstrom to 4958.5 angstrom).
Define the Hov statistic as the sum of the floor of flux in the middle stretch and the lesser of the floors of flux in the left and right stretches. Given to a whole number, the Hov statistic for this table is 84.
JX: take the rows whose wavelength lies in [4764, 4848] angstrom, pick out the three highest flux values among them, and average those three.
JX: 53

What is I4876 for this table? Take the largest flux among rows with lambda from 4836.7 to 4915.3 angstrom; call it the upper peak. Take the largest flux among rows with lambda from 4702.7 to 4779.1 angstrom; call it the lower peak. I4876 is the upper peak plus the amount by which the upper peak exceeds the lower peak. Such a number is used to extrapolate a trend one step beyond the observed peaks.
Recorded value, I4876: 85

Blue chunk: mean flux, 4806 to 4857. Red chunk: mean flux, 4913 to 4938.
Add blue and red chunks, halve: 54.2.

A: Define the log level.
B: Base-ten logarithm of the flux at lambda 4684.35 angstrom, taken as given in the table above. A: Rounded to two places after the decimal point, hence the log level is 1.71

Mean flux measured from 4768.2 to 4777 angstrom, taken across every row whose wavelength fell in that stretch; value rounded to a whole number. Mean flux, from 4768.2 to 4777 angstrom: 42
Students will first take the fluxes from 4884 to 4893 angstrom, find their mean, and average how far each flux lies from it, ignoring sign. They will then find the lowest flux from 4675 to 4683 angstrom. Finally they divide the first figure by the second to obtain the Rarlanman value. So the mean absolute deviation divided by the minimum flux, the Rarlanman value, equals 0.01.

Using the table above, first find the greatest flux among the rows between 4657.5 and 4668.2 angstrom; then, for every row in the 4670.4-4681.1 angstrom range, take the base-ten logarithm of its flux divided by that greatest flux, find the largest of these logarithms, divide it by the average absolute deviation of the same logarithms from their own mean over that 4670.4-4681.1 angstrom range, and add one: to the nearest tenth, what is -2.1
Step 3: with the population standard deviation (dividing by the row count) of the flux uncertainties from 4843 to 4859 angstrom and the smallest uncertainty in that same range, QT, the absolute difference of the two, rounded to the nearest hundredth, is 0.96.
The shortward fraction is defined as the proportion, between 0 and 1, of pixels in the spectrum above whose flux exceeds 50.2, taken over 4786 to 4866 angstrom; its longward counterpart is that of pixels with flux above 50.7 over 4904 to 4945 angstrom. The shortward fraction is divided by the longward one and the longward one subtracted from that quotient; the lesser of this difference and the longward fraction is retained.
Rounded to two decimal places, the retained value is -0.23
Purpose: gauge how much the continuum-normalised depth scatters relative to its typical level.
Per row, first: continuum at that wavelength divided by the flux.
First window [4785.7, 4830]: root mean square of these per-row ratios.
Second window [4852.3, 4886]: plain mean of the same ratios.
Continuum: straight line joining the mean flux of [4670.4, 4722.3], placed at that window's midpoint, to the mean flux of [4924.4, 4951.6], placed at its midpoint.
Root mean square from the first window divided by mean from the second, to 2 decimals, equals 1.07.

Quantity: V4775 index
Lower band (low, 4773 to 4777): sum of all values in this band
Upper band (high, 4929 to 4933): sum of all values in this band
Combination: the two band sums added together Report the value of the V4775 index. 212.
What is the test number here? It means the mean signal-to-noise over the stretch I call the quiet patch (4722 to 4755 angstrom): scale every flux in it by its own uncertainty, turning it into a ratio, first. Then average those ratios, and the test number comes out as 53.4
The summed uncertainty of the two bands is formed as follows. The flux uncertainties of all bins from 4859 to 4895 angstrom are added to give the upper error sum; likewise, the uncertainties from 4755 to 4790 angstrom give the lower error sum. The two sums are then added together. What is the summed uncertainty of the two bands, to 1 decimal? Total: 30.7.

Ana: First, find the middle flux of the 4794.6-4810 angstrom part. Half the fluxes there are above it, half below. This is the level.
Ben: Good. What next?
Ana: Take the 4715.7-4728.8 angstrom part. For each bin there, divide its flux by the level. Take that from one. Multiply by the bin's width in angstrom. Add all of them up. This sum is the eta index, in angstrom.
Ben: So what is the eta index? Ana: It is -1.4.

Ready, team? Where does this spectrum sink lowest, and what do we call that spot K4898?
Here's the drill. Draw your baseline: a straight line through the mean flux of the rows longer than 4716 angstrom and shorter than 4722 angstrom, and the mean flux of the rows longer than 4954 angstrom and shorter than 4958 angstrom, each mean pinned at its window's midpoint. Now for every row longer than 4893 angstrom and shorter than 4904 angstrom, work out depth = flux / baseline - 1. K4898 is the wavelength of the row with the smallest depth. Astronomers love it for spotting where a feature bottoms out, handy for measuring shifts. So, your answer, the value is 4893.84 angstrom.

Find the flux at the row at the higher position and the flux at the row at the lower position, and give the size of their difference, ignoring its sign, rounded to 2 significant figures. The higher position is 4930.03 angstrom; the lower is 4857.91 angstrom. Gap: 11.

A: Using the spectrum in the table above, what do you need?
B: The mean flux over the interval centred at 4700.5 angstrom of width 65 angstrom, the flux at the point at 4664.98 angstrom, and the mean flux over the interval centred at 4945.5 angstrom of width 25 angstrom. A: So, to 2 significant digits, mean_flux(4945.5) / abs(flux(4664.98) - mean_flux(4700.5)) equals 13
